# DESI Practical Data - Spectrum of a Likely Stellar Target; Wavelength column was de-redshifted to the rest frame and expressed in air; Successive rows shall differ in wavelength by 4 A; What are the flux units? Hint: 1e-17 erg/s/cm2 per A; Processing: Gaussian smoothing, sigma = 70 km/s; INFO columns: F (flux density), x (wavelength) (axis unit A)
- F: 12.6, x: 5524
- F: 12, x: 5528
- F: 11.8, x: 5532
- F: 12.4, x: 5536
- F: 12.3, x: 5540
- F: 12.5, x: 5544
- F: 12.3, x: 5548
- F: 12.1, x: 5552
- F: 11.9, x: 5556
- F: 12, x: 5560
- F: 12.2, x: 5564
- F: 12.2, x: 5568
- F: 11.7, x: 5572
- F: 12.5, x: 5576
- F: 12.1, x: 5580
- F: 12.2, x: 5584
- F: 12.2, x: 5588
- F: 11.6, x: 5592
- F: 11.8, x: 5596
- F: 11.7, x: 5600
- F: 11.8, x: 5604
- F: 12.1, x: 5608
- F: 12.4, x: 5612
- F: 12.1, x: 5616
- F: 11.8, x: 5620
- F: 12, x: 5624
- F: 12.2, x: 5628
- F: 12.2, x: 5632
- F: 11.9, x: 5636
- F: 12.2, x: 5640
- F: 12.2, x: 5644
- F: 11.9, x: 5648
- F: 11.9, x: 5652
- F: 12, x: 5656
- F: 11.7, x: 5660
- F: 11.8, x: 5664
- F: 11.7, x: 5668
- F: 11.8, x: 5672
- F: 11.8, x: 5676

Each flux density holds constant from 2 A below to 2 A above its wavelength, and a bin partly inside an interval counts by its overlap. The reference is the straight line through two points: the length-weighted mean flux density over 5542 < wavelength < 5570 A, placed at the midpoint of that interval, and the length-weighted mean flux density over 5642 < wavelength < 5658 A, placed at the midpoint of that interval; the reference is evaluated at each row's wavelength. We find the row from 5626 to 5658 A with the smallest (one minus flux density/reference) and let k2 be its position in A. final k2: 5644 A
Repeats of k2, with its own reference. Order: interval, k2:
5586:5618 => 5612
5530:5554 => 5544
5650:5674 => 5656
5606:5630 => 5612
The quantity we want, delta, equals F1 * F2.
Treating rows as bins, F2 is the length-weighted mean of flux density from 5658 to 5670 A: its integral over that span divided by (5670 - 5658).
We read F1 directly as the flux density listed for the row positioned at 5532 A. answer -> 138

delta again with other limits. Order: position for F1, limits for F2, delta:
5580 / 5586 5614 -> 145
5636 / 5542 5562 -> 145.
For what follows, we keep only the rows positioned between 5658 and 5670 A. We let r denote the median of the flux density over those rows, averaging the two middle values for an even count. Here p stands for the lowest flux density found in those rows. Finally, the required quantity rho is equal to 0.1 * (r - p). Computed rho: 0.00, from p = 11.7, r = 11.7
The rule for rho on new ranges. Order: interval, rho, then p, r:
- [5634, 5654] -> 0.00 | 11.9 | 11.9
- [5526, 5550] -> 0.05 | 11.8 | 12.3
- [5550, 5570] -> 0.02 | 11.9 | 12.1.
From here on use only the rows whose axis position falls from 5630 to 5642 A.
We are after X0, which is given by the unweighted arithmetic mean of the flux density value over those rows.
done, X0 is 12.1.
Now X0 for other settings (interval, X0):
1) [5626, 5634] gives 12.2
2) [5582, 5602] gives 11.9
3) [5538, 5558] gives 12.2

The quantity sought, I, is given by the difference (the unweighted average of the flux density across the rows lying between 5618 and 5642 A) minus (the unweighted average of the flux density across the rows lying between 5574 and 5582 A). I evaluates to -0.25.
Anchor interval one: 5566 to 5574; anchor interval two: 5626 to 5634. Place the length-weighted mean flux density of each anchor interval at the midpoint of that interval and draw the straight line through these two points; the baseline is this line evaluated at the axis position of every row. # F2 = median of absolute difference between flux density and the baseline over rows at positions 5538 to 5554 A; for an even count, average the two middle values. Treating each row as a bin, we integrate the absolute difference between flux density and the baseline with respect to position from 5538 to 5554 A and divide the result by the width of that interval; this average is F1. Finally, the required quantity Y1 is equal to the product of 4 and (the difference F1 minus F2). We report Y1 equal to -0.03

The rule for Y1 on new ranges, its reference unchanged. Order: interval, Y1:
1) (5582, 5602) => 0.12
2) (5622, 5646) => 0.21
